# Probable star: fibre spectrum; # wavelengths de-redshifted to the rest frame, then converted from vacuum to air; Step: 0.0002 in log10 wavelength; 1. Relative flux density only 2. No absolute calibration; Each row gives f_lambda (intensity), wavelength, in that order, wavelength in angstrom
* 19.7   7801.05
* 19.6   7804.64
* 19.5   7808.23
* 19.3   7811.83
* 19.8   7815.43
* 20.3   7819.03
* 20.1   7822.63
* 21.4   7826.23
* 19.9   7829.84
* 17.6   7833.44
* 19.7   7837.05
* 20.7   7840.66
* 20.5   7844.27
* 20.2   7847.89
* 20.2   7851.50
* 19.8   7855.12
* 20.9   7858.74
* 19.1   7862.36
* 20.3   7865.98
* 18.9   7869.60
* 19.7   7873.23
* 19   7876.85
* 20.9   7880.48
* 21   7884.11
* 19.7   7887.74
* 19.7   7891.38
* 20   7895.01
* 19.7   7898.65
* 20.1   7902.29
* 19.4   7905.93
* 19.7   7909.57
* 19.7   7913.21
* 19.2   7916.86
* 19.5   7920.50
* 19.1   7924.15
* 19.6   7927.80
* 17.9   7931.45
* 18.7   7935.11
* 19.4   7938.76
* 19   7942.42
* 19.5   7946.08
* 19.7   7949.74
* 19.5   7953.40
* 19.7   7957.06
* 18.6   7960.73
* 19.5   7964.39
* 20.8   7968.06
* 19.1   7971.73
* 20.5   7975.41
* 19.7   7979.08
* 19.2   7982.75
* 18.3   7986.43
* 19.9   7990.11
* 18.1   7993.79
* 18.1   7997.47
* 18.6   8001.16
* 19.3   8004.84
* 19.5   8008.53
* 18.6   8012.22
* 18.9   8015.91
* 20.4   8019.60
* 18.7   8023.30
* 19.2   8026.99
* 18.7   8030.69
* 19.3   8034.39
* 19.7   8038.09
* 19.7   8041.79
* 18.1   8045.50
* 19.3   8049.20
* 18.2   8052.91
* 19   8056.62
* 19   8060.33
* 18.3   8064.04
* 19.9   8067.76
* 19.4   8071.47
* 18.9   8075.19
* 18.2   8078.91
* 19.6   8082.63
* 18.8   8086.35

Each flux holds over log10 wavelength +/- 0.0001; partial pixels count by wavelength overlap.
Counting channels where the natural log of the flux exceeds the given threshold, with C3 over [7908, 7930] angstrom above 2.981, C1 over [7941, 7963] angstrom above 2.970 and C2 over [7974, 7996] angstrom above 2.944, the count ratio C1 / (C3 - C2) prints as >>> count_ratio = -1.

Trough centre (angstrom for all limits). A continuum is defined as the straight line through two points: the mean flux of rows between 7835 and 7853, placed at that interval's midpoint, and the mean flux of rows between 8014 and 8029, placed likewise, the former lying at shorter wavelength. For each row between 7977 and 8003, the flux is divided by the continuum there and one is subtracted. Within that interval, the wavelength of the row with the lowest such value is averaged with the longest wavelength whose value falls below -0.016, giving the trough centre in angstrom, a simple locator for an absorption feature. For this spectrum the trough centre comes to 7997.5 angstrom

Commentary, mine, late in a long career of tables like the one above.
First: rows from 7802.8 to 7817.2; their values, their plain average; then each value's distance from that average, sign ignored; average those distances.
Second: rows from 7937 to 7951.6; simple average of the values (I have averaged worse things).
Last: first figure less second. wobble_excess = -19.2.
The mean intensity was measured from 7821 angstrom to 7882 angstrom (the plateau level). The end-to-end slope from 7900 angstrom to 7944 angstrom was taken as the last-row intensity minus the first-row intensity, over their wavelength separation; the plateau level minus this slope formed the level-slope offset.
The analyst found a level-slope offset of 19.96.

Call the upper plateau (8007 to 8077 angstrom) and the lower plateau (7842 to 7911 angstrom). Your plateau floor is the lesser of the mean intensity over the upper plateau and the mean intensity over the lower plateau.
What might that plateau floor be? 19.1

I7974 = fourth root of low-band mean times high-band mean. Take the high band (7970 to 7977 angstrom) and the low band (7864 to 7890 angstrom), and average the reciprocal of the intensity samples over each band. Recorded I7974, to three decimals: 0.225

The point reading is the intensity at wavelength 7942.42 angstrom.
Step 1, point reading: 19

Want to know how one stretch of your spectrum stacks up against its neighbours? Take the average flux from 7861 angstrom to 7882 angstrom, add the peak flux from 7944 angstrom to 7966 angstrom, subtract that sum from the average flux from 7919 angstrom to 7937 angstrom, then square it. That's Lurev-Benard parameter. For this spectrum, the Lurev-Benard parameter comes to 416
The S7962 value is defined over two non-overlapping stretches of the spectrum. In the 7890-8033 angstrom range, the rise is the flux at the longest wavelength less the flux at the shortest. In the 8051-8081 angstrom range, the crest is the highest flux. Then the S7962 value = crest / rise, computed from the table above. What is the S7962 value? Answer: -20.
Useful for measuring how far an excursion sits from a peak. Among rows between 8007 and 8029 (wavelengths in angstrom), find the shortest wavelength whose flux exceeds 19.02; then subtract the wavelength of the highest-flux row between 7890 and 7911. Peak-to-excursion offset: 106.2 angstrom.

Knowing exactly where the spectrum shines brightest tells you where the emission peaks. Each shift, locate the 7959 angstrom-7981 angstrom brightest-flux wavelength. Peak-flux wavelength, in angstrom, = 7968.06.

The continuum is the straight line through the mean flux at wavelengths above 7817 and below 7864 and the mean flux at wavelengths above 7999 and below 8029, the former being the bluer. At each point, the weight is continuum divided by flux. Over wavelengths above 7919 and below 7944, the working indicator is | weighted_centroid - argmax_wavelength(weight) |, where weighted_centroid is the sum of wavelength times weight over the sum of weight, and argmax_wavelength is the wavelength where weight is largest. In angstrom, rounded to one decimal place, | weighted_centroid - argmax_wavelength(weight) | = 0.0 angstrom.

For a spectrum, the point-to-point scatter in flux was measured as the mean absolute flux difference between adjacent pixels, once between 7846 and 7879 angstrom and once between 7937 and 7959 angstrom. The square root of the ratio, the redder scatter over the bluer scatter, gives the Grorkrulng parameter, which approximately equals 0.57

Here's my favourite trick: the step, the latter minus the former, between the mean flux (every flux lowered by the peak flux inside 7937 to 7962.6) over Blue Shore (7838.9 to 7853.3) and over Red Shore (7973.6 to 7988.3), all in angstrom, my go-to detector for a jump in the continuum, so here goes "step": -1.0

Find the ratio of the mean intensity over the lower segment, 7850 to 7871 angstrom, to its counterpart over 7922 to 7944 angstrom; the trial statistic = 1.05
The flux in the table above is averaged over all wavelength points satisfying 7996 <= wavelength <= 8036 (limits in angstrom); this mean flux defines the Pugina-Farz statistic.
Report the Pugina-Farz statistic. 19.03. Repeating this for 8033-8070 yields 19.05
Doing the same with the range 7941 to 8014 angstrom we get 19.26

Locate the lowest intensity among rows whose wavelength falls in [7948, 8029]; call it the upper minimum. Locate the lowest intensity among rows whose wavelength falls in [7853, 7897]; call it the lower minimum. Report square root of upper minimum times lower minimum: 18.5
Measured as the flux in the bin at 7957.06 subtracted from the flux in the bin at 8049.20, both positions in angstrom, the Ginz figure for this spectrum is -0.4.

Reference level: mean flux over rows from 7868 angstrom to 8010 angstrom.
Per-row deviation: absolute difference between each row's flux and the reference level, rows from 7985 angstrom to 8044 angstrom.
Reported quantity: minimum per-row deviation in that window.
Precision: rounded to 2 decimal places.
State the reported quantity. 0.08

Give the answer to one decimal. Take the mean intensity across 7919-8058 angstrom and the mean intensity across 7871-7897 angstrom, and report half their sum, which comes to 19.6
